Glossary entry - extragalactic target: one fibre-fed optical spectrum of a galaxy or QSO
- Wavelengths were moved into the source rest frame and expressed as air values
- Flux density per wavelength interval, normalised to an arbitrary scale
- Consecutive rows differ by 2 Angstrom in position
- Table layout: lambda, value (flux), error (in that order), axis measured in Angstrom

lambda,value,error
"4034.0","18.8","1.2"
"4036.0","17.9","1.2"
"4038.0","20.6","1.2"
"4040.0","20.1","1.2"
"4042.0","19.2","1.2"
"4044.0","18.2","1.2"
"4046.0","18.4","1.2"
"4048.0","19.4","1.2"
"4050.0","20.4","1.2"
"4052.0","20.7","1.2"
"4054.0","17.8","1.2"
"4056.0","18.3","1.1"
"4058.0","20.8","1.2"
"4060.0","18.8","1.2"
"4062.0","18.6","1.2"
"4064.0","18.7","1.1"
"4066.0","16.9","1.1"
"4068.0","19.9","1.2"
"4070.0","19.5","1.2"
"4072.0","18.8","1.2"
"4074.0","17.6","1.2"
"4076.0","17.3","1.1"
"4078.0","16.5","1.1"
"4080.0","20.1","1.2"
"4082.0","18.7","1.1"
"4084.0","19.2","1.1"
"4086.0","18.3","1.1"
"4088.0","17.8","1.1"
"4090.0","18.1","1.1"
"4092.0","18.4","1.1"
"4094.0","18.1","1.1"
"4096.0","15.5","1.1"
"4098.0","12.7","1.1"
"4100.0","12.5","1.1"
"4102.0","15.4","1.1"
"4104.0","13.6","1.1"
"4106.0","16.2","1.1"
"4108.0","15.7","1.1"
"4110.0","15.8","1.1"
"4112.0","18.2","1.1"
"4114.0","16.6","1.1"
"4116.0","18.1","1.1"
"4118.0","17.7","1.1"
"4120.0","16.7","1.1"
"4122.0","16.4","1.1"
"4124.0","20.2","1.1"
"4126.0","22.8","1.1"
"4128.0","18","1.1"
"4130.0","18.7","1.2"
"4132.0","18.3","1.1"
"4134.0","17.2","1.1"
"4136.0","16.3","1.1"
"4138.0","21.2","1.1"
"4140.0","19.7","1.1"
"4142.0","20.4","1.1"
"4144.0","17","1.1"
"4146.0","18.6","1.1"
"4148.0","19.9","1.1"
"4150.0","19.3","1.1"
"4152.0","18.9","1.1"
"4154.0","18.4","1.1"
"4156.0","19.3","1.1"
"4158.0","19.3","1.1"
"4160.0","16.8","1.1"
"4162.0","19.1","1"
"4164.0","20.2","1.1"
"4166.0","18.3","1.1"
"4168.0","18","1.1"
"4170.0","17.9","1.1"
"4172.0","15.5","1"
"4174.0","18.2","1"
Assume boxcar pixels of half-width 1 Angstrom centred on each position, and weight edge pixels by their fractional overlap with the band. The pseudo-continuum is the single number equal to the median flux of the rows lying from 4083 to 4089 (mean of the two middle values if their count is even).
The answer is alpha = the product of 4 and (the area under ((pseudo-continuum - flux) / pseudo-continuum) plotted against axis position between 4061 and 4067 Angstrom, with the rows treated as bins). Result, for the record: 0.3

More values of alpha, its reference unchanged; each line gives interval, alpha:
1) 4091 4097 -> 1.3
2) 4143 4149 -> -0.3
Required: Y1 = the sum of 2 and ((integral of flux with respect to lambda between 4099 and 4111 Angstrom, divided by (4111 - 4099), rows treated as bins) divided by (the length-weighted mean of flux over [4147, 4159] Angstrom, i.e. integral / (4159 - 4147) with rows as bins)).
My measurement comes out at 2.77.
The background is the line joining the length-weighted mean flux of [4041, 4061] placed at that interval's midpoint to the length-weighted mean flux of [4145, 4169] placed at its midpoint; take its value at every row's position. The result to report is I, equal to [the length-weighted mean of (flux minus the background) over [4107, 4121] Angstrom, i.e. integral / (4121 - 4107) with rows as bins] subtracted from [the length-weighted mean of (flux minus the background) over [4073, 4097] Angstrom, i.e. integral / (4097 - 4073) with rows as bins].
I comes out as 0.9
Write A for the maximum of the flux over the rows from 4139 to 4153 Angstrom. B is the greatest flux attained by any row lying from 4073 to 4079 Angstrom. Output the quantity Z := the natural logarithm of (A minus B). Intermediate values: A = 20.4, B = 17.6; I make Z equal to 1.0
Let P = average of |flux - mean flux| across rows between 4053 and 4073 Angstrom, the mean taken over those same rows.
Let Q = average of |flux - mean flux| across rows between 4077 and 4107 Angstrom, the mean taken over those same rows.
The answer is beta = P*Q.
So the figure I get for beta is 1.49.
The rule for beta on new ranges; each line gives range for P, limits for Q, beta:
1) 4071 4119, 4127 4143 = 2.03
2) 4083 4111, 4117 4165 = 2.24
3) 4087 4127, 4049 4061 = 2.10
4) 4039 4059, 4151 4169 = 0.70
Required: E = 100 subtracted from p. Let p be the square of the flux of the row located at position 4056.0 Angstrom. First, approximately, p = 335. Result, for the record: 235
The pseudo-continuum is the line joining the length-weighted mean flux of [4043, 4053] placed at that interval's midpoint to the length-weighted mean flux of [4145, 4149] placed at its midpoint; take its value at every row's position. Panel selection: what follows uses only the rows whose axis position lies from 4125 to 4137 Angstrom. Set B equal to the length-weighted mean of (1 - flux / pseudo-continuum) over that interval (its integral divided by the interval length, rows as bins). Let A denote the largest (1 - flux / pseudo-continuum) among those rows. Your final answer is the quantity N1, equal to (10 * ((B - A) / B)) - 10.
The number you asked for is -41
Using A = 0.154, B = 0.038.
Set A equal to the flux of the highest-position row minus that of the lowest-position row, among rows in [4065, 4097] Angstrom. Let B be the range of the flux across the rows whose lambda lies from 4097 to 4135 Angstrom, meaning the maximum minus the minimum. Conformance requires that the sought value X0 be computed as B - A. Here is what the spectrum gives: 12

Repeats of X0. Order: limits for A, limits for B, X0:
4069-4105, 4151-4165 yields 9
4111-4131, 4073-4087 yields 3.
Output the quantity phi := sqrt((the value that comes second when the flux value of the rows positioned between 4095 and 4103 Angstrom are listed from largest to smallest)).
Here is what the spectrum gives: 3.92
